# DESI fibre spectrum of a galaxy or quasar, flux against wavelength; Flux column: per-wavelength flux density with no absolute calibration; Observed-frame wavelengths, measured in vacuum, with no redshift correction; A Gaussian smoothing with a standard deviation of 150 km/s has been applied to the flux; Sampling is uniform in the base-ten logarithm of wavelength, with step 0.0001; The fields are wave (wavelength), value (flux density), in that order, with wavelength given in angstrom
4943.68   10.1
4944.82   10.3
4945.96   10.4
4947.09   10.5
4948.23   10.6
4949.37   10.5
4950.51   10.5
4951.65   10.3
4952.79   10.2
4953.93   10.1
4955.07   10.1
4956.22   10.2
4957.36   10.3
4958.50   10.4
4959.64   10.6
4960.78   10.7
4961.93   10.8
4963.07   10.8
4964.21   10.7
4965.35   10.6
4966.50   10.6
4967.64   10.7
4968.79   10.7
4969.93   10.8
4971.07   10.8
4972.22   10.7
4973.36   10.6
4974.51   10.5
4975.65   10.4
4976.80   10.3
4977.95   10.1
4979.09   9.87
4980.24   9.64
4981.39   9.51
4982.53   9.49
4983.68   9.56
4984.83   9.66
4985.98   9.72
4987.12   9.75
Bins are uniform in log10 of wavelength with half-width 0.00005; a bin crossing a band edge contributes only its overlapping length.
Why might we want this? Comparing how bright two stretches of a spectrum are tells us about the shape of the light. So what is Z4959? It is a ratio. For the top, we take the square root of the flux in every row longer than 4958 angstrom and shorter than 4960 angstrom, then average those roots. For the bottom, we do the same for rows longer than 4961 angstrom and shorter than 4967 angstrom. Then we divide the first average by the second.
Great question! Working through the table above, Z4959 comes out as 0.99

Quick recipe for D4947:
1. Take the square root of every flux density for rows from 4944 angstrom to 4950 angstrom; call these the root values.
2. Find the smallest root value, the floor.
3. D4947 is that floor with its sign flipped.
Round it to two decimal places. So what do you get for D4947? -3.21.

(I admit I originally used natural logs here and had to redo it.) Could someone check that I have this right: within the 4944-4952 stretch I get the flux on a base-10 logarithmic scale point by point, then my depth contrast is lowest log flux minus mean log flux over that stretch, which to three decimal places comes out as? -0.006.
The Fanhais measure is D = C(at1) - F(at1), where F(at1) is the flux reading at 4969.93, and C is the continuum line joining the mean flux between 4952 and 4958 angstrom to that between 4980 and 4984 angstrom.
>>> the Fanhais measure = -0.97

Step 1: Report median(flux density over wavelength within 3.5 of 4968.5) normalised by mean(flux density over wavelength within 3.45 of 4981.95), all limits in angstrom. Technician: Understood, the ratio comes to 1.11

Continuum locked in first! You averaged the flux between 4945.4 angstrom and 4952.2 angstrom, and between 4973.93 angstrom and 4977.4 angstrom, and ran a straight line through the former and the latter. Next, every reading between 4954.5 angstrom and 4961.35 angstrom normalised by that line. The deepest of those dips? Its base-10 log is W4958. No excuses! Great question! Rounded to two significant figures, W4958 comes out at -0.015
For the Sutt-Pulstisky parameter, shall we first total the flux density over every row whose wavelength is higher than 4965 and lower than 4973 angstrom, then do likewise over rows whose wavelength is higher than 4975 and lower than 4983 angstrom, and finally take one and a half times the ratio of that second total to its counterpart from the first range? 1.39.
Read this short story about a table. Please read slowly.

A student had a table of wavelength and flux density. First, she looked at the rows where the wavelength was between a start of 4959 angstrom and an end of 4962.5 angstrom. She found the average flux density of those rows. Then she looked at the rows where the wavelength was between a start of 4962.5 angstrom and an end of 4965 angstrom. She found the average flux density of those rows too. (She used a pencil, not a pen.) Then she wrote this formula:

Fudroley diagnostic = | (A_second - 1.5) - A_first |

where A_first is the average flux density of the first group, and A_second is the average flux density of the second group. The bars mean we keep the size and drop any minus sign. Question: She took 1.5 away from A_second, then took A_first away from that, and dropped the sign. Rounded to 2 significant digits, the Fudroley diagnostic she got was 1.4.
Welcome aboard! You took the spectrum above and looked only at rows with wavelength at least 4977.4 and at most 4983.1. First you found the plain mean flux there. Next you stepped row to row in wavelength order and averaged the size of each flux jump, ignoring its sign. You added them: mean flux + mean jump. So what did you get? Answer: 9.9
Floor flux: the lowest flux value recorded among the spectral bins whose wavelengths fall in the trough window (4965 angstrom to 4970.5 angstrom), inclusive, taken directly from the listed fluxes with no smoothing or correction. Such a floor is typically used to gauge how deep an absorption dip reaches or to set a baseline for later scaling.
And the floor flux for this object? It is 10.6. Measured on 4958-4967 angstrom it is 10.4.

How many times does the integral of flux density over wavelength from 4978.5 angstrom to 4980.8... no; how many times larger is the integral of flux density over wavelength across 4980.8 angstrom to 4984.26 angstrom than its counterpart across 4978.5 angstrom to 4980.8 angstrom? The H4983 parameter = 1.5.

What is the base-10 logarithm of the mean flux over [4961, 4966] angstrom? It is 1.030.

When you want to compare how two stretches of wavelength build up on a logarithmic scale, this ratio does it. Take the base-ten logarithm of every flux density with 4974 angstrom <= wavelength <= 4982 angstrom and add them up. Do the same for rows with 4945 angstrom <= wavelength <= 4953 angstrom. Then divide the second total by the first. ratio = 1.016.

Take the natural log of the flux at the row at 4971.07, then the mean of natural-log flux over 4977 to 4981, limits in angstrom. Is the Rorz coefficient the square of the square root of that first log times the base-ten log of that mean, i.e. 0.856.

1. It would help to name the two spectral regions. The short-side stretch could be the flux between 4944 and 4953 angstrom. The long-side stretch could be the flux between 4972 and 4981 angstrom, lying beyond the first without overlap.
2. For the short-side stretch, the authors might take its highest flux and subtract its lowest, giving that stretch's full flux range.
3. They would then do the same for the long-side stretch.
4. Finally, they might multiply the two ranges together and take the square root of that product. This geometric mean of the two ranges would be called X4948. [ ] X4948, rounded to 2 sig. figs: 0.65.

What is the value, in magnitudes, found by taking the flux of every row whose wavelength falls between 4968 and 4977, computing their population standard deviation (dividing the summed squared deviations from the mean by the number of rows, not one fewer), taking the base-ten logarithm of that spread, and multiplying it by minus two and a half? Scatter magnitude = 1.90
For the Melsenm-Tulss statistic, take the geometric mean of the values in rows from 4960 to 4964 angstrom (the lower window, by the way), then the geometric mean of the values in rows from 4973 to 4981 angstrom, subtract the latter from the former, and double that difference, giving 1.1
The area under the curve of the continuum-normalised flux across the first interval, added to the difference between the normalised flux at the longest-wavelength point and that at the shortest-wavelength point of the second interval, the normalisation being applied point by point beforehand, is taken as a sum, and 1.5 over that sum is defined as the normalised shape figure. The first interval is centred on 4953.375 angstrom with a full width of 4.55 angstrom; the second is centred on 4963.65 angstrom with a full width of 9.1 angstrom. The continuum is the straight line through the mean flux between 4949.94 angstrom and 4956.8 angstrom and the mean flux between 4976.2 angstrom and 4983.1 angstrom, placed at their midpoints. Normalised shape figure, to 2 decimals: 0.33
